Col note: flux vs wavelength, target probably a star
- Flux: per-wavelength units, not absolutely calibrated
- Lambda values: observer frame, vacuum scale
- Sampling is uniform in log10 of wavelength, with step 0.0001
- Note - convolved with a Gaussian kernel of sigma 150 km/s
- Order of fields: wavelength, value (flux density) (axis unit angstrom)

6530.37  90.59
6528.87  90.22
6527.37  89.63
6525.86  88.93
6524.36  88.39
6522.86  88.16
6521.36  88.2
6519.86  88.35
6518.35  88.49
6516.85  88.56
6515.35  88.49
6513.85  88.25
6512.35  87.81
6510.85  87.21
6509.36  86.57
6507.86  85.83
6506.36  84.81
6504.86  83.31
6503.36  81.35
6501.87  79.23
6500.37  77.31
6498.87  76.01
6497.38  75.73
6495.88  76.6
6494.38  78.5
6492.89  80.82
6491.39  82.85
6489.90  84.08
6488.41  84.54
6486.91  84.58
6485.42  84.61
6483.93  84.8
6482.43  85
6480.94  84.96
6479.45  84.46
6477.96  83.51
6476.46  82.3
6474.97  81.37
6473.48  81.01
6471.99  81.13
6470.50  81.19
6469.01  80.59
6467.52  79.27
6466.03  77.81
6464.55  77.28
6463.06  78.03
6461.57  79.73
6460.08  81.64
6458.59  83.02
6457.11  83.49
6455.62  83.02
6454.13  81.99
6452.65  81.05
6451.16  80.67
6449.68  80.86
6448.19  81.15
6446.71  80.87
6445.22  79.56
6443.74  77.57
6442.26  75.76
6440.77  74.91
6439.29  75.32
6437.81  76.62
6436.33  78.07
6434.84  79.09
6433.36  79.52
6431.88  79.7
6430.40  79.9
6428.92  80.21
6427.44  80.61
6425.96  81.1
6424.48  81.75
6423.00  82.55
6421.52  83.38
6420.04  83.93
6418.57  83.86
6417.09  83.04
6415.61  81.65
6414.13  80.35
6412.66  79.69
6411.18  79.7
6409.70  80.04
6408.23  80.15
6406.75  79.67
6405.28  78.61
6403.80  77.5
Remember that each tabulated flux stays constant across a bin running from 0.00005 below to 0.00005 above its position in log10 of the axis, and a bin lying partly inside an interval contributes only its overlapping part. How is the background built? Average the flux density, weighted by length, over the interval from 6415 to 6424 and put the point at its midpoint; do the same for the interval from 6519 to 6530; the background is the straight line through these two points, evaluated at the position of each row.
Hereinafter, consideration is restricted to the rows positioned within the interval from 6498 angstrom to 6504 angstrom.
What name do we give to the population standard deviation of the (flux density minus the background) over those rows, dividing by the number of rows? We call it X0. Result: 1.92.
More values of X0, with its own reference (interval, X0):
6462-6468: 0.67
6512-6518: 0.21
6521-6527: 0.23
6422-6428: 0.82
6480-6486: 0.24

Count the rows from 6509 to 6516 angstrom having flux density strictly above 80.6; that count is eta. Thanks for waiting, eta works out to 5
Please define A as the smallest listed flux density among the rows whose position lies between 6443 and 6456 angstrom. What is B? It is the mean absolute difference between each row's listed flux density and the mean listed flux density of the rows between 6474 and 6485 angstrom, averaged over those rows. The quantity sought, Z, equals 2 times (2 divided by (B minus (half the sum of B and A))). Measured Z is -0.105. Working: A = 77.57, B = 1.2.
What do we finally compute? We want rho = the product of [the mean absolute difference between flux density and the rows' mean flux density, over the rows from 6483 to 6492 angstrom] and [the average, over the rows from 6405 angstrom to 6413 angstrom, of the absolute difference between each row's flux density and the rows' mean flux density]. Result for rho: 0.2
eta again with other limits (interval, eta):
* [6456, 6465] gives 3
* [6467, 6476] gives 4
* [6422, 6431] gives 4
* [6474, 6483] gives 6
